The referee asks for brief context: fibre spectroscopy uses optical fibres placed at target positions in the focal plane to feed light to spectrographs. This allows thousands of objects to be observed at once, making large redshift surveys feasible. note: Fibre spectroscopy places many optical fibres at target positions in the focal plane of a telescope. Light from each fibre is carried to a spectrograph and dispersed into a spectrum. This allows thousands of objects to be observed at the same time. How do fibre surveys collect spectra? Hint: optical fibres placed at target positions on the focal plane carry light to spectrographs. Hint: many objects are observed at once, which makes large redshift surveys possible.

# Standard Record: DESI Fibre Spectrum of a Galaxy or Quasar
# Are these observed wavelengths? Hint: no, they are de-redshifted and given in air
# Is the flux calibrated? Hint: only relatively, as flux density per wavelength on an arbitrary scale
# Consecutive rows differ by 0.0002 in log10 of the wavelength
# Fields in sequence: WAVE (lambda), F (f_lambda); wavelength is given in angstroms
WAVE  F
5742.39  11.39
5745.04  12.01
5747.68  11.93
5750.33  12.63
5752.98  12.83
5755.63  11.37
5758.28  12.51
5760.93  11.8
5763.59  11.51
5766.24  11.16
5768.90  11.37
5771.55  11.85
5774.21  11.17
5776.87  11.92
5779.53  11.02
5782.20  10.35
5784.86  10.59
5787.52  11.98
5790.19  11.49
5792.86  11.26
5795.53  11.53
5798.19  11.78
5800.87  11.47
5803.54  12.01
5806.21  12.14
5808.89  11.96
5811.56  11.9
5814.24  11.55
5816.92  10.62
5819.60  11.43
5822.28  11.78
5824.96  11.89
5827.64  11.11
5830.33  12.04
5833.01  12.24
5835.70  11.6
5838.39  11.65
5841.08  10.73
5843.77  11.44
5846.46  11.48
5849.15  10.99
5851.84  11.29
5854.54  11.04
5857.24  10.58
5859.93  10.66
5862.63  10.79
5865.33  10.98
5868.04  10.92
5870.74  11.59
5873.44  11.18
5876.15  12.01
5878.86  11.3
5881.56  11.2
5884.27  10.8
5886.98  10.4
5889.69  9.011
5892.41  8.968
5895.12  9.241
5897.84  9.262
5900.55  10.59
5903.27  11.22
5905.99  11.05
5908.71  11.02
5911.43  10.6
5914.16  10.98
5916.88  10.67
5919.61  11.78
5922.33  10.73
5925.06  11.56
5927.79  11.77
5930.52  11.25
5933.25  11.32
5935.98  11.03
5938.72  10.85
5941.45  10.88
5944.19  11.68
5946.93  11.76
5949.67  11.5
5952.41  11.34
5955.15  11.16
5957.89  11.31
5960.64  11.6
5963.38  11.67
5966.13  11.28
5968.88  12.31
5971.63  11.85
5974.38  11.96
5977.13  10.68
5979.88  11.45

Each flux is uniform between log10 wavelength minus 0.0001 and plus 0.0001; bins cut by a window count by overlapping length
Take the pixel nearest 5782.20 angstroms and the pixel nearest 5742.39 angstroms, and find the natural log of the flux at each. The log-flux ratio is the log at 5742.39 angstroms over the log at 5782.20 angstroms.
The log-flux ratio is 1.04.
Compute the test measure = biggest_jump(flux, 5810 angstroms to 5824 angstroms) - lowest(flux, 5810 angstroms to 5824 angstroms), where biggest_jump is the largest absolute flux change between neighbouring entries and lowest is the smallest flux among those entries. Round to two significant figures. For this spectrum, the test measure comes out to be -9.7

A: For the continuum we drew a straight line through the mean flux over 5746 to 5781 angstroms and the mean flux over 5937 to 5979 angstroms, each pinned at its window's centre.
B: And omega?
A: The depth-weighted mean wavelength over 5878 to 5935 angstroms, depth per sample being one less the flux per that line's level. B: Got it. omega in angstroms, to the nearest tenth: 5897.5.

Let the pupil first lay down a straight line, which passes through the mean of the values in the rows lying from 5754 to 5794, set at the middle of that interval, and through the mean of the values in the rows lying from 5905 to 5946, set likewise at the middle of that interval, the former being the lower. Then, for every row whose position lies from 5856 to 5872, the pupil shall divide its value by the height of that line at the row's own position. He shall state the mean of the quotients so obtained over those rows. 0.97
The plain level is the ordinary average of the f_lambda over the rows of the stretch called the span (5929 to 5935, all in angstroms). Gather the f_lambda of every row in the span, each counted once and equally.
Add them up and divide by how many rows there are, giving 11.3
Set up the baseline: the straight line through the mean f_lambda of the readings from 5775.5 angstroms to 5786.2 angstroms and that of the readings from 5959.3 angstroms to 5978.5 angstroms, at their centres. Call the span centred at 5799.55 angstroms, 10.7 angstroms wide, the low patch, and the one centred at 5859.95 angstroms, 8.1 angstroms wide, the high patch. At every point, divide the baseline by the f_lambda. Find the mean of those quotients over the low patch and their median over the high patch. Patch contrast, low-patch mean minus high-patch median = -0.11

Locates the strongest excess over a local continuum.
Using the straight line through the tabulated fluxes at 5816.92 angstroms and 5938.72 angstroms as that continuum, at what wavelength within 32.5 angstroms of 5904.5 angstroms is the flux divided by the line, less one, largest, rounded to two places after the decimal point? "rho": 5876.15 angstroms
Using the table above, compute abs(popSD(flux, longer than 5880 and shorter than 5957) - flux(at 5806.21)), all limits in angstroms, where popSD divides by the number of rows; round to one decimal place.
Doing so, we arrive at 11.3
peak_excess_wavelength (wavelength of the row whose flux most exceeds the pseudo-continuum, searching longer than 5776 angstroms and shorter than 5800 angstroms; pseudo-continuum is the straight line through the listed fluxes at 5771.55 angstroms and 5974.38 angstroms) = 5787.52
